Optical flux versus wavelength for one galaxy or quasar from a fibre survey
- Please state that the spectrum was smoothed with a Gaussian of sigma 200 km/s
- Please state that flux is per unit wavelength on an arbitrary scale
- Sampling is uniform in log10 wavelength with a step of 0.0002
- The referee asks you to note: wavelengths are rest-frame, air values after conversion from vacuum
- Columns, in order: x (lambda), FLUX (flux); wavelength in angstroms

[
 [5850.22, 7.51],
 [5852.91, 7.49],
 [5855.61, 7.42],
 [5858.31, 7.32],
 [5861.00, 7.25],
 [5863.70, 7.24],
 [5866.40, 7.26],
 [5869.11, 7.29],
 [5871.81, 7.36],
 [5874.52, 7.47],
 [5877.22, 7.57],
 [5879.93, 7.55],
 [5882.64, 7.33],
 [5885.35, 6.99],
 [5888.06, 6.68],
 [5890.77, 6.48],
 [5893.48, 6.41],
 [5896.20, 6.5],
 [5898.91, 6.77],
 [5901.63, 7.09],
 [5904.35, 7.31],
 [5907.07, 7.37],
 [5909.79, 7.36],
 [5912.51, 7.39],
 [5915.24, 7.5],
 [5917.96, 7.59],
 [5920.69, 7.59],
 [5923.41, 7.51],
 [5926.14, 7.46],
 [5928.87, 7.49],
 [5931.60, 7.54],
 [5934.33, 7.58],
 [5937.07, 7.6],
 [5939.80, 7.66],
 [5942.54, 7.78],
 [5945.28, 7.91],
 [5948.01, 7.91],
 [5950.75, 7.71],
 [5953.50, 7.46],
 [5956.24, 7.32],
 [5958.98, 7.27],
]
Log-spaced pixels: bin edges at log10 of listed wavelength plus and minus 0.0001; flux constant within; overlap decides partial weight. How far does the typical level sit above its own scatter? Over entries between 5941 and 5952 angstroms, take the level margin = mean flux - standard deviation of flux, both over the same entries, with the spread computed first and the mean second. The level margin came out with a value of 7.7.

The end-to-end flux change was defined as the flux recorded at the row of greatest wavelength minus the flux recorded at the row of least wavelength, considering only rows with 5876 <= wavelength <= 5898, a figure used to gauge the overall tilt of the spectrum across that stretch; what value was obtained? -1.07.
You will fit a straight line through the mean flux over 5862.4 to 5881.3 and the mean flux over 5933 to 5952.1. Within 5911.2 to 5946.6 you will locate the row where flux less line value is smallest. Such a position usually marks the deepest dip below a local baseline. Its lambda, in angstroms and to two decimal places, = 5912.51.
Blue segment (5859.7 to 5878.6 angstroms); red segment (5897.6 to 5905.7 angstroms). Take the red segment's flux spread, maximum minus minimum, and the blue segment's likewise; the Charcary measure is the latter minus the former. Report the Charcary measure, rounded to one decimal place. -0.2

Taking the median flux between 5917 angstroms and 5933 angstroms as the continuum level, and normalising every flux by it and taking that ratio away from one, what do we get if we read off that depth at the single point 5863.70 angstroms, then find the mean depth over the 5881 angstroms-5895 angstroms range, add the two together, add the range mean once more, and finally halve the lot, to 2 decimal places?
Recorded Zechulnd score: 0.12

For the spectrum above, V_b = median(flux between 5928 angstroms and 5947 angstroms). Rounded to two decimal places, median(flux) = 7.60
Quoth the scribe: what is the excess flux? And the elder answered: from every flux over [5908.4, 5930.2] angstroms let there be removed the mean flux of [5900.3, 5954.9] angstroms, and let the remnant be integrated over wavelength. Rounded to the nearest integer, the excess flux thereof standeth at -1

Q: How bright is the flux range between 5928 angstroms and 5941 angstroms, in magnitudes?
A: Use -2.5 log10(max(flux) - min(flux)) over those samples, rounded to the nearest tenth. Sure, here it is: 1.9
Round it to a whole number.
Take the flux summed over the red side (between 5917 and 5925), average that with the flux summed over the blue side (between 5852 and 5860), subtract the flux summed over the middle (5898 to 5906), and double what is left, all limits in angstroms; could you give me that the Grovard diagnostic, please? 3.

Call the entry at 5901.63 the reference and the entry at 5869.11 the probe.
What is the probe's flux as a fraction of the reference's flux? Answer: 1.03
